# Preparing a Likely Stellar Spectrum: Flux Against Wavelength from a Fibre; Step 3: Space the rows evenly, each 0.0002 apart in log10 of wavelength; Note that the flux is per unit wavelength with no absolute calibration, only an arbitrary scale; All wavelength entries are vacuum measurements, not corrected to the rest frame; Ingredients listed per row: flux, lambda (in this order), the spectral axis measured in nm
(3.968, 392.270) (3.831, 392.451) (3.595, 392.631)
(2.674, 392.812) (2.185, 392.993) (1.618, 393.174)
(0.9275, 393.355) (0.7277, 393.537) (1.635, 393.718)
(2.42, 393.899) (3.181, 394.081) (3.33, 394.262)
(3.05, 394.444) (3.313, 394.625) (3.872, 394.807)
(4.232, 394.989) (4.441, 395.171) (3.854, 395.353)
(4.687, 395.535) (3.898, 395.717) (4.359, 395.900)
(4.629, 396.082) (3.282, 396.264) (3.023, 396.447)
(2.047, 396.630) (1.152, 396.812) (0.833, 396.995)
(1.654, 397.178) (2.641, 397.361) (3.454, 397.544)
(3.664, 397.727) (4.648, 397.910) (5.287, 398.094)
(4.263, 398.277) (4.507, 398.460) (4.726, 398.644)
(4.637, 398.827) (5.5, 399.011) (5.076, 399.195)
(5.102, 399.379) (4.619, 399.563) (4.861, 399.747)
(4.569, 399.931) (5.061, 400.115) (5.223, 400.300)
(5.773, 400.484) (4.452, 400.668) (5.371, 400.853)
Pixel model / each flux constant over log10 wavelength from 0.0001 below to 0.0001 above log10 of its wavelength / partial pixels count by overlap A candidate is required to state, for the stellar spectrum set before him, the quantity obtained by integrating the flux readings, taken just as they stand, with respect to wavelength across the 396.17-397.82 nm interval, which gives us 4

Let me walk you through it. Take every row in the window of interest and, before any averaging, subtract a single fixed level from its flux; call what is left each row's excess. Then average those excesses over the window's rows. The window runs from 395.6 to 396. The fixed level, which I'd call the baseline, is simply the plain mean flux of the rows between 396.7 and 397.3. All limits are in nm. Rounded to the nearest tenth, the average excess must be 2.9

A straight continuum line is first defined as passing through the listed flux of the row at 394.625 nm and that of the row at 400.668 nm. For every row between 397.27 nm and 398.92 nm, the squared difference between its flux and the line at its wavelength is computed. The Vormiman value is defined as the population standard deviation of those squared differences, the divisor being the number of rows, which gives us 0.58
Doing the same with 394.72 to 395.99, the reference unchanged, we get 0.45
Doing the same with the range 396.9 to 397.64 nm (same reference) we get 3.25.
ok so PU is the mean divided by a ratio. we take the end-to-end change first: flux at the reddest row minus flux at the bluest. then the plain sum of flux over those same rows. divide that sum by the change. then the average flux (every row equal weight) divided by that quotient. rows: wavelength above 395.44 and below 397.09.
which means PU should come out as -0.43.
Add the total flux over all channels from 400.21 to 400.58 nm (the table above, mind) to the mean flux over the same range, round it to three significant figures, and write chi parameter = 16.5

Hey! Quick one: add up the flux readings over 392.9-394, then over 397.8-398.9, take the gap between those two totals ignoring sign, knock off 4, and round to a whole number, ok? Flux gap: 15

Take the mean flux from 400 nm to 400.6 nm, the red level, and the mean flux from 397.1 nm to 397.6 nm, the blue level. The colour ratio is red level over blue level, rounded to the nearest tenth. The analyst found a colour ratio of 2.1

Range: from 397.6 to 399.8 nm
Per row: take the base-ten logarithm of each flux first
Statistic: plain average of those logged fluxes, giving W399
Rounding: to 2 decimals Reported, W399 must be 0.67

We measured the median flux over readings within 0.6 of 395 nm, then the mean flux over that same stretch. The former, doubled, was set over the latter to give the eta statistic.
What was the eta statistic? 1.97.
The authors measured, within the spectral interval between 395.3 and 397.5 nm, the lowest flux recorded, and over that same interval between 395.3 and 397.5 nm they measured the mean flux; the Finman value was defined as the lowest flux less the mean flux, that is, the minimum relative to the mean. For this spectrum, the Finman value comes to -2.17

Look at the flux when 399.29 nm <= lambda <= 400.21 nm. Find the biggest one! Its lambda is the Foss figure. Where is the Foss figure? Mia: 399.379 nm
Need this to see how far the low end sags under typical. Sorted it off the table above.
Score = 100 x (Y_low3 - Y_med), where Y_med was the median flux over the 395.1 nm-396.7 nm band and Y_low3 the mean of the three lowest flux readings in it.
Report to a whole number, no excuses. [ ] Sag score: -111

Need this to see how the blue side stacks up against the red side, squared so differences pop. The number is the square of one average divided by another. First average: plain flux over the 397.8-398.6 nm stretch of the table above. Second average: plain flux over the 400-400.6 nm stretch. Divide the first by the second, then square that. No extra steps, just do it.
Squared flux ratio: 0.8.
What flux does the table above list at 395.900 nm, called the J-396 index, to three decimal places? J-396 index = 4.359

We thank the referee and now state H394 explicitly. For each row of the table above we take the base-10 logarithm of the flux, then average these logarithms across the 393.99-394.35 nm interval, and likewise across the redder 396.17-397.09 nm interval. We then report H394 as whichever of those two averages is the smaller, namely 0.26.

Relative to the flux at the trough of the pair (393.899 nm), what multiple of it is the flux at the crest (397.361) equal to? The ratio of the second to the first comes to 1.1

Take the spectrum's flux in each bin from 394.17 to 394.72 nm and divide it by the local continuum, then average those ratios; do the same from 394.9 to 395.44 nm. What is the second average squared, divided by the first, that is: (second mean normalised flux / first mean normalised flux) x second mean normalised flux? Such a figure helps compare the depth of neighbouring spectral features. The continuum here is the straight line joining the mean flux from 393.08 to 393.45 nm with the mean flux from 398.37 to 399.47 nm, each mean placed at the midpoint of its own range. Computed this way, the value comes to 1.8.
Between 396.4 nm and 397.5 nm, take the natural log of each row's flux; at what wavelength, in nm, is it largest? 396.447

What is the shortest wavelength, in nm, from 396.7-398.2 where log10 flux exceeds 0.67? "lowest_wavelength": 398.094 nm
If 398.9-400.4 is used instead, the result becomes 399.011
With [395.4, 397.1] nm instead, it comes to 395.535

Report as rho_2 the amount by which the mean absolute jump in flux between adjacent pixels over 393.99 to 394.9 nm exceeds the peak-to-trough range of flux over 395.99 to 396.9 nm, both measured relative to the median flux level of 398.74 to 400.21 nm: -3.2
